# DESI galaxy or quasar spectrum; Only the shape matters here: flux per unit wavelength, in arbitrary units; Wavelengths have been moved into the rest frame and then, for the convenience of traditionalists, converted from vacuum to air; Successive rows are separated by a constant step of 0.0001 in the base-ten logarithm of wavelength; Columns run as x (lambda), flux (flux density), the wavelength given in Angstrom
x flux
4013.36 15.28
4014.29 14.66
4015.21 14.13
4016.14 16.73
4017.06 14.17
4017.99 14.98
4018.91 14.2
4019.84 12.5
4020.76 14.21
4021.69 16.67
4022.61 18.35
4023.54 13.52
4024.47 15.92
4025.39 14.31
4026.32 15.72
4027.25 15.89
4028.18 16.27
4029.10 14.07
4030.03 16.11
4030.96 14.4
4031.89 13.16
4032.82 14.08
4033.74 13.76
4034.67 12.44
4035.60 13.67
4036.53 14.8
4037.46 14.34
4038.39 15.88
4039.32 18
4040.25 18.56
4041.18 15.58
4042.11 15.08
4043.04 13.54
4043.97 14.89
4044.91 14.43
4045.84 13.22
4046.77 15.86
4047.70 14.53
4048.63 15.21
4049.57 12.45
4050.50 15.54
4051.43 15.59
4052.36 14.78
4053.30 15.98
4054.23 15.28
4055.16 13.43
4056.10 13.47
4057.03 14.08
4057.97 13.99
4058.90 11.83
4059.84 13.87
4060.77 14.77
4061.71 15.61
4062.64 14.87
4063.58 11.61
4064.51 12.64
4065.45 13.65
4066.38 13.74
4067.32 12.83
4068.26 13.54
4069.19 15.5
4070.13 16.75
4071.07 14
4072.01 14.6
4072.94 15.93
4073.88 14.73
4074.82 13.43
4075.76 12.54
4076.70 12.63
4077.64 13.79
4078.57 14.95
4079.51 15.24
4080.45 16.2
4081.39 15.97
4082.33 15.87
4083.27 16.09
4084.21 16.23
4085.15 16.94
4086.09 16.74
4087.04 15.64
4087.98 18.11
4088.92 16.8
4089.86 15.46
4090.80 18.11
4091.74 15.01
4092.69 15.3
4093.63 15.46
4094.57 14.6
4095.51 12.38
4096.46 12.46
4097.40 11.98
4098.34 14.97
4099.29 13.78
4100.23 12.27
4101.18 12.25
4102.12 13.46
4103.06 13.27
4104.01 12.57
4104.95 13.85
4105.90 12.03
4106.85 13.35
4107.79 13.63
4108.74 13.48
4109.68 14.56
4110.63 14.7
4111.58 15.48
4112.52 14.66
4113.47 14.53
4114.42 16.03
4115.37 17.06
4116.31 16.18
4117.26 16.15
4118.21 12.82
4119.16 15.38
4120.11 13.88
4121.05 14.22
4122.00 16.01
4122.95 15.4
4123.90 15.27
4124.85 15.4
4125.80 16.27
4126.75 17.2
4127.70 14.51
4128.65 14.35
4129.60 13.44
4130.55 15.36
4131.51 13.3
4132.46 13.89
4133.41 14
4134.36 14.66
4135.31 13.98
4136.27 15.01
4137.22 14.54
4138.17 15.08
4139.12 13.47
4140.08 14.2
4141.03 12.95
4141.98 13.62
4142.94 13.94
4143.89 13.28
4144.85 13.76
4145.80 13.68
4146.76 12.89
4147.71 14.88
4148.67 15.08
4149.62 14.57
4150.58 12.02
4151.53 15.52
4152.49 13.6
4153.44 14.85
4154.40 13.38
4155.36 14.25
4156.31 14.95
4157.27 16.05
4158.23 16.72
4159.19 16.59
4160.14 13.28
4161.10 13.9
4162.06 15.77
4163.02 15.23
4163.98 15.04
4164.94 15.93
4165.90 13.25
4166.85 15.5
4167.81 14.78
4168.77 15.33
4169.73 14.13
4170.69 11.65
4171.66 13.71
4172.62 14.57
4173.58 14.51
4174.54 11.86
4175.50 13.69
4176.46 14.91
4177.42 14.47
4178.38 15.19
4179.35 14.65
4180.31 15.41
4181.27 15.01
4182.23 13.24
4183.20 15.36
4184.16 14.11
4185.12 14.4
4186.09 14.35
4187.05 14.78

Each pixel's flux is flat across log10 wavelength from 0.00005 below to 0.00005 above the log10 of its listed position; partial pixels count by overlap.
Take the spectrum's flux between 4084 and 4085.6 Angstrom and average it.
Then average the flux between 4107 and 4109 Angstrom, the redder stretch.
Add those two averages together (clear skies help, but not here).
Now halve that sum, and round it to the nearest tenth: 15.1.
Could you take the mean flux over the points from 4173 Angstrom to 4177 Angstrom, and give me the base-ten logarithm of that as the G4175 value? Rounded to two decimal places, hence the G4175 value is 1.14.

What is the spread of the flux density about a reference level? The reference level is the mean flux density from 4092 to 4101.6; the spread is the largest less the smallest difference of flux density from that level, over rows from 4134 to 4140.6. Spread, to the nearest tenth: 1.6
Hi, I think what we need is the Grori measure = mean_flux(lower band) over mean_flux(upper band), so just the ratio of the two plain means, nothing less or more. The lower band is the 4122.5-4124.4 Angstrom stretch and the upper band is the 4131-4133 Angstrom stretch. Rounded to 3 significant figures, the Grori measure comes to 1.13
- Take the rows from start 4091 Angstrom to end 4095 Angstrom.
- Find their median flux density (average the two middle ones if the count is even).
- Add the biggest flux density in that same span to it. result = 30.6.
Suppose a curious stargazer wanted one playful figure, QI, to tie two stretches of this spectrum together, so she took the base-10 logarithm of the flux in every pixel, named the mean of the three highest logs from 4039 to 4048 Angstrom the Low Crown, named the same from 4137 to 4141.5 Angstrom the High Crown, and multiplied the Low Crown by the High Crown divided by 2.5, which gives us 0.578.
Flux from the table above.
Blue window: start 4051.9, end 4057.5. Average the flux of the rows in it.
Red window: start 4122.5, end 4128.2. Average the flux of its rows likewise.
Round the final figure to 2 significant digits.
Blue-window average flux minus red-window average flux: -1.2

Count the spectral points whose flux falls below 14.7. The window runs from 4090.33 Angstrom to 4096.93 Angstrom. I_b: 3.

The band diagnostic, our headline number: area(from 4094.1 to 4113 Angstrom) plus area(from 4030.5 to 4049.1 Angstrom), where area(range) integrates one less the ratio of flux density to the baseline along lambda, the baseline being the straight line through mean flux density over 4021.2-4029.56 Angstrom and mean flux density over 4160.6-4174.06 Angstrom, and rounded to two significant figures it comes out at 2.8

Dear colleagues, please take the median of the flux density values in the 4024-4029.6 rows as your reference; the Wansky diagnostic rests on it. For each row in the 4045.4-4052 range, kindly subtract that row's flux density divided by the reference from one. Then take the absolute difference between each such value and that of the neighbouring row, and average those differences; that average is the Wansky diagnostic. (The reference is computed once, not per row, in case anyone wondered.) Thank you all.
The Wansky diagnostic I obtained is 0.11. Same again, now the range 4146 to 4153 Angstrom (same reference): 0.11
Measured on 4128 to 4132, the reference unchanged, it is 0.10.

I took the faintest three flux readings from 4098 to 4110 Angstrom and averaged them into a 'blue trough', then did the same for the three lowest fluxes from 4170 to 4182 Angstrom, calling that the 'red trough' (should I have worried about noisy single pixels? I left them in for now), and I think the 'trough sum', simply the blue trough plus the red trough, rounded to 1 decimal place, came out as 24.6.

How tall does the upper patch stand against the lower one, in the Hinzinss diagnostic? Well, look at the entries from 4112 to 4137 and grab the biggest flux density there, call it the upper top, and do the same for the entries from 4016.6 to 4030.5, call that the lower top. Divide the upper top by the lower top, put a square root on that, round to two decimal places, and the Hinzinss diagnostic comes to 0.97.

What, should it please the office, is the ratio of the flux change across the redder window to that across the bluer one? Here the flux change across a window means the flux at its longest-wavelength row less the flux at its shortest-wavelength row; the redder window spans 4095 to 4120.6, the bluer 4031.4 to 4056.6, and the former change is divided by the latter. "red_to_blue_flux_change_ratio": 4.8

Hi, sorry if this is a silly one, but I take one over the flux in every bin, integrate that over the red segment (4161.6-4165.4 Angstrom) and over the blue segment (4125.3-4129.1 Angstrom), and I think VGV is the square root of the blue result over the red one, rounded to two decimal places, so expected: 1.00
